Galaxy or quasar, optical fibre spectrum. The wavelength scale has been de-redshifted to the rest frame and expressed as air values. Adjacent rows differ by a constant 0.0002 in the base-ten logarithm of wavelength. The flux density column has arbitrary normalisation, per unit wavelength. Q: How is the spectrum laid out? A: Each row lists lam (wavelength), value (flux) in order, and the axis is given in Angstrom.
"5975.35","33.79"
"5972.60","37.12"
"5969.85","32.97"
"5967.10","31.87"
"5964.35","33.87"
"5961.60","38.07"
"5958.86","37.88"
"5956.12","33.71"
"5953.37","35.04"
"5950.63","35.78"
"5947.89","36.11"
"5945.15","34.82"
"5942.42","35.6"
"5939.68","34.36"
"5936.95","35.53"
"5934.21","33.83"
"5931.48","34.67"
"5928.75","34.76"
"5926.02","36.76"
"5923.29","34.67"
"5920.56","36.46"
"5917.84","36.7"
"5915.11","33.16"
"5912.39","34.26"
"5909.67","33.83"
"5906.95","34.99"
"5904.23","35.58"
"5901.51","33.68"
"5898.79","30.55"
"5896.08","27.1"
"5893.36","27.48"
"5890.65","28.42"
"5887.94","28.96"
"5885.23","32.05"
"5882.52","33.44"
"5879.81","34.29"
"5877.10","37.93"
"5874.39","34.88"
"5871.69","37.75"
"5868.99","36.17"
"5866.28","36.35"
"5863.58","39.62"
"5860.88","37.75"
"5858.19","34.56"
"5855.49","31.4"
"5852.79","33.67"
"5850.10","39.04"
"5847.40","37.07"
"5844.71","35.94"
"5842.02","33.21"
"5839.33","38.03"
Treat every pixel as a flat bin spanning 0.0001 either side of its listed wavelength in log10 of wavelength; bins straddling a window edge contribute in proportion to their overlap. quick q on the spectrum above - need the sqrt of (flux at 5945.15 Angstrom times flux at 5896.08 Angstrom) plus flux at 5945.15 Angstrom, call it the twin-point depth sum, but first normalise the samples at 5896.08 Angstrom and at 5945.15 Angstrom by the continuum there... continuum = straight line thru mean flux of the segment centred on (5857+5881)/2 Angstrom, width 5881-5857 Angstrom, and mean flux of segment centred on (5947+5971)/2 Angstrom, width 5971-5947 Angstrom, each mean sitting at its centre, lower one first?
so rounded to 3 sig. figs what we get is 1.85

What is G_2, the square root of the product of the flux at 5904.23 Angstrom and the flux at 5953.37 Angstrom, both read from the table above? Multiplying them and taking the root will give 35.3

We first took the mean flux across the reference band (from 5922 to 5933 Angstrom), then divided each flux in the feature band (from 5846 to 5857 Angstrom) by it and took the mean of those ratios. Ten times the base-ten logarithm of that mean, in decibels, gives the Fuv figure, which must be 0.01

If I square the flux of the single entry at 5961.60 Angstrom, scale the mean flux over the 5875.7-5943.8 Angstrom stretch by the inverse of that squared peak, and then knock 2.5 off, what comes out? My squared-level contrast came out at -2.477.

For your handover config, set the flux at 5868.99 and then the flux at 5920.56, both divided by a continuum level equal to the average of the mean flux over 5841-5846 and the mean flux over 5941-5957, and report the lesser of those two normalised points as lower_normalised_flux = 1.04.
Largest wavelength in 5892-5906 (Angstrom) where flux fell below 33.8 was 5901.51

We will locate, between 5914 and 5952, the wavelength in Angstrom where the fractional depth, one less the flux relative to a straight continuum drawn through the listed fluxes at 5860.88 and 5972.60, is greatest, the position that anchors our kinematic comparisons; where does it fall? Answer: 5915.11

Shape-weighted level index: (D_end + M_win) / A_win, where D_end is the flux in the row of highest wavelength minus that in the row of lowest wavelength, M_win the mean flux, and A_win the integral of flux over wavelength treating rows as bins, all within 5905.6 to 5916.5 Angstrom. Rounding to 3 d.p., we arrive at 0.087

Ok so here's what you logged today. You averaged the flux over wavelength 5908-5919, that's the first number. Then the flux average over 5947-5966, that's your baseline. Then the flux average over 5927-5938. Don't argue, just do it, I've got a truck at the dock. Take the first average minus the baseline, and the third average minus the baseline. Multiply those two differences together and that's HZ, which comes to 1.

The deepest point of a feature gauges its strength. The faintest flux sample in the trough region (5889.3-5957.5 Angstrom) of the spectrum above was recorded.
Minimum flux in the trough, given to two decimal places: 27.10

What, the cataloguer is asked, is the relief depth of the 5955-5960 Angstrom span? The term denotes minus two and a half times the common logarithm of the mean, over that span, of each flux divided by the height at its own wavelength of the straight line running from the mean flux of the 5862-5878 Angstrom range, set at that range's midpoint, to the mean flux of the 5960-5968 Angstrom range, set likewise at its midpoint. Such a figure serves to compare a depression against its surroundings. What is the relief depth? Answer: -0.03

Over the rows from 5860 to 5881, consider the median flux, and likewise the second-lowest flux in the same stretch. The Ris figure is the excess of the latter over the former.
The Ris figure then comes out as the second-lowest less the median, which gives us -2.2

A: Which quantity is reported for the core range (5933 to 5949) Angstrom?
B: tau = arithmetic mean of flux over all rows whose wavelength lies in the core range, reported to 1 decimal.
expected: 35.0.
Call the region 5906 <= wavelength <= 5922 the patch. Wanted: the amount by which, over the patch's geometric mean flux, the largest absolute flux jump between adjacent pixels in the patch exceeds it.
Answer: -31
